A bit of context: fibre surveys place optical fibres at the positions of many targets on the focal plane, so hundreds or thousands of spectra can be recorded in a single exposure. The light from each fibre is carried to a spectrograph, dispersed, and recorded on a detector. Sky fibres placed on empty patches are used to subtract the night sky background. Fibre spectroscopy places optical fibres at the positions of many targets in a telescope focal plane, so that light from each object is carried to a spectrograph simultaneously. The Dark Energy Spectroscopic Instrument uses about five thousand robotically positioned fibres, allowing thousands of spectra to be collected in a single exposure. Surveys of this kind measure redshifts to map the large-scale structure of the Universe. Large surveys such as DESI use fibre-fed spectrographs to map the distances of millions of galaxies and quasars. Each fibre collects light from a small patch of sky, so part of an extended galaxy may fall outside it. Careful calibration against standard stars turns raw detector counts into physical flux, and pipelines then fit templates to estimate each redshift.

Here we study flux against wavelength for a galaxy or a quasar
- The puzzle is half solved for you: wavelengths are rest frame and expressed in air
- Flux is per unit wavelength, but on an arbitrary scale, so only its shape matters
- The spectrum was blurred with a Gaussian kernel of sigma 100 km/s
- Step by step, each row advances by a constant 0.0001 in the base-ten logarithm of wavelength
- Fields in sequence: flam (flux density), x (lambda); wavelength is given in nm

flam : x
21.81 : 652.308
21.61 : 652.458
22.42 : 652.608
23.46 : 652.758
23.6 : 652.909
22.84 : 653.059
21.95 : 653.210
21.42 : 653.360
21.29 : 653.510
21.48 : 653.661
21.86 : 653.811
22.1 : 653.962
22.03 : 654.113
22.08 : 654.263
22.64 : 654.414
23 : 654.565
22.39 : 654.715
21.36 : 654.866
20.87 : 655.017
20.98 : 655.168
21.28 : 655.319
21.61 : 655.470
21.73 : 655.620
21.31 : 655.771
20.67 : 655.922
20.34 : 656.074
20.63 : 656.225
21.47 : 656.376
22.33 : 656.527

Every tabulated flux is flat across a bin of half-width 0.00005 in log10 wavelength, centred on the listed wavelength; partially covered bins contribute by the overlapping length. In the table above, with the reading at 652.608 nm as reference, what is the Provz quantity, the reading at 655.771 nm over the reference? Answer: 0.95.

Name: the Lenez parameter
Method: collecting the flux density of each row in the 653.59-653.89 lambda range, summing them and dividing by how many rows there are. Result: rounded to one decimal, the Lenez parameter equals 21.7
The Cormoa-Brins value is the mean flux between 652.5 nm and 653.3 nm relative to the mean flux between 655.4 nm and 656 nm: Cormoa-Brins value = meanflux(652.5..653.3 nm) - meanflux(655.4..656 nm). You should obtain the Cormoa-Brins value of 1.5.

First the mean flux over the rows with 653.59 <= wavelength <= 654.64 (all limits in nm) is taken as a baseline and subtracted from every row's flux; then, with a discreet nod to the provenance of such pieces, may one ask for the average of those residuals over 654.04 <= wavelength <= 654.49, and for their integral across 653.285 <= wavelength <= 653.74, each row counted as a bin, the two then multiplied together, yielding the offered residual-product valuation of -0.03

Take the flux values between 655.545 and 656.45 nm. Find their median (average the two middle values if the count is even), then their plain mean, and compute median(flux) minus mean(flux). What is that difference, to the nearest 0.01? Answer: -0.03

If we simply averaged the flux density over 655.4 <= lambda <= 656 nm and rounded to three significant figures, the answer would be 21.3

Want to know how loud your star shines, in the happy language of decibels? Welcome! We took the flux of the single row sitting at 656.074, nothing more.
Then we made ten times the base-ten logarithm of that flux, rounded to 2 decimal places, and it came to 13.08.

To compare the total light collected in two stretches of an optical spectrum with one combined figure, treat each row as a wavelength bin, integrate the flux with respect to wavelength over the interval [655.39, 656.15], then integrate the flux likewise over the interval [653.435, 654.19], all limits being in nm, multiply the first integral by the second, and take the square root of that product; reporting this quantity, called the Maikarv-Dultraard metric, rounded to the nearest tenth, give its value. 16.2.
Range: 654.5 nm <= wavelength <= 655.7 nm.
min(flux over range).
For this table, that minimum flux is 20.87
